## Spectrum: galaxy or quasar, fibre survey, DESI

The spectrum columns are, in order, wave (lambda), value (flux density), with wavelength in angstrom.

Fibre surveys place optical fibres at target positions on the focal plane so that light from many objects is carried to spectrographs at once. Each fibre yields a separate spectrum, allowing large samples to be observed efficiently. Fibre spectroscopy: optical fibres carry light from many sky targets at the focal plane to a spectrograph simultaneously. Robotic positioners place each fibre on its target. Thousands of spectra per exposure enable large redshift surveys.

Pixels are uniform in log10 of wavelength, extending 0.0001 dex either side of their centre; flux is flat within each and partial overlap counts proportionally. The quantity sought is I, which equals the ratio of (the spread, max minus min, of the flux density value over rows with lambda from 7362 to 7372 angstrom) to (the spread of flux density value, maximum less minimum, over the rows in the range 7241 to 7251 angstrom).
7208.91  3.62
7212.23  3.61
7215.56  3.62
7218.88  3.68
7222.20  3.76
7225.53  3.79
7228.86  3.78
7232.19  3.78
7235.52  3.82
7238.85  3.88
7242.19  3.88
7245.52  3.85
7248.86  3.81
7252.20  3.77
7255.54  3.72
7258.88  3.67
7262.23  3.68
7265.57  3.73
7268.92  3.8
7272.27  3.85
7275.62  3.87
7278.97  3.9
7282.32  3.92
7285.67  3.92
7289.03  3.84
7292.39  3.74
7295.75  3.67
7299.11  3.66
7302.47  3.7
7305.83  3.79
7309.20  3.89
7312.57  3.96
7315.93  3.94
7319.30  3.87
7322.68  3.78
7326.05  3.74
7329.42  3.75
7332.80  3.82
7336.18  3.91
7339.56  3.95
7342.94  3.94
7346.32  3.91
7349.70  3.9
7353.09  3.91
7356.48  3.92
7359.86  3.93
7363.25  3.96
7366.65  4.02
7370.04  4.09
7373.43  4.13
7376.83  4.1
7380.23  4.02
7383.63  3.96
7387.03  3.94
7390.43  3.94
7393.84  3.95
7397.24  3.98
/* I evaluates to 1.86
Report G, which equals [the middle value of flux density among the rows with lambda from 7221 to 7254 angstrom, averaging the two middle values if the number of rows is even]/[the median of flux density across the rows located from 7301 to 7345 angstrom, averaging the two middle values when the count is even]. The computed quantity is 0.98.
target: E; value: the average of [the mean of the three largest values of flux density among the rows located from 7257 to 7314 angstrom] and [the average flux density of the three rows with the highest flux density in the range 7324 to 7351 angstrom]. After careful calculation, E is 3.93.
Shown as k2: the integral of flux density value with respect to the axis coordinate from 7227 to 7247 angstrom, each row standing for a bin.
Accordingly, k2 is 76.6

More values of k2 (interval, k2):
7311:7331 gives 76.8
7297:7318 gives 80.3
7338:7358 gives 78.4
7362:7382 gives 81.1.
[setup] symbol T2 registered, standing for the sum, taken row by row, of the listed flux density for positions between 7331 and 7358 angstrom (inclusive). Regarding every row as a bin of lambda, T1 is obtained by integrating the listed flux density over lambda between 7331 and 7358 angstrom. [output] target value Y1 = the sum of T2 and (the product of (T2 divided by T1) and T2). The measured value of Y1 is 40.5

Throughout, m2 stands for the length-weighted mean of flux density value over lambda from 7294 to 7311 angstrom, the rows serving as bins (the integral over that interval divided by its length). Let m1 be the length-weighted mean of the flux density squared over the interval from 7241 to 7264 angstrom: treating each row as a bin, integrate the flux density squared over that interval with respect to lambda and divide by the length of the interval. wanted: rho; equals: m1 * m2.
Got 53.1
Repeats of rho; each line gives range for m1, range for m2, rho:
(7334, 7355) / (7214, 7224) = 56.6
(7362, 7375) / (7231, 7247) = 63.2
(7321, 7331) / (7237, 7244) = 54.8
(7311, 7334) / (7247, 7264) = 55.0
